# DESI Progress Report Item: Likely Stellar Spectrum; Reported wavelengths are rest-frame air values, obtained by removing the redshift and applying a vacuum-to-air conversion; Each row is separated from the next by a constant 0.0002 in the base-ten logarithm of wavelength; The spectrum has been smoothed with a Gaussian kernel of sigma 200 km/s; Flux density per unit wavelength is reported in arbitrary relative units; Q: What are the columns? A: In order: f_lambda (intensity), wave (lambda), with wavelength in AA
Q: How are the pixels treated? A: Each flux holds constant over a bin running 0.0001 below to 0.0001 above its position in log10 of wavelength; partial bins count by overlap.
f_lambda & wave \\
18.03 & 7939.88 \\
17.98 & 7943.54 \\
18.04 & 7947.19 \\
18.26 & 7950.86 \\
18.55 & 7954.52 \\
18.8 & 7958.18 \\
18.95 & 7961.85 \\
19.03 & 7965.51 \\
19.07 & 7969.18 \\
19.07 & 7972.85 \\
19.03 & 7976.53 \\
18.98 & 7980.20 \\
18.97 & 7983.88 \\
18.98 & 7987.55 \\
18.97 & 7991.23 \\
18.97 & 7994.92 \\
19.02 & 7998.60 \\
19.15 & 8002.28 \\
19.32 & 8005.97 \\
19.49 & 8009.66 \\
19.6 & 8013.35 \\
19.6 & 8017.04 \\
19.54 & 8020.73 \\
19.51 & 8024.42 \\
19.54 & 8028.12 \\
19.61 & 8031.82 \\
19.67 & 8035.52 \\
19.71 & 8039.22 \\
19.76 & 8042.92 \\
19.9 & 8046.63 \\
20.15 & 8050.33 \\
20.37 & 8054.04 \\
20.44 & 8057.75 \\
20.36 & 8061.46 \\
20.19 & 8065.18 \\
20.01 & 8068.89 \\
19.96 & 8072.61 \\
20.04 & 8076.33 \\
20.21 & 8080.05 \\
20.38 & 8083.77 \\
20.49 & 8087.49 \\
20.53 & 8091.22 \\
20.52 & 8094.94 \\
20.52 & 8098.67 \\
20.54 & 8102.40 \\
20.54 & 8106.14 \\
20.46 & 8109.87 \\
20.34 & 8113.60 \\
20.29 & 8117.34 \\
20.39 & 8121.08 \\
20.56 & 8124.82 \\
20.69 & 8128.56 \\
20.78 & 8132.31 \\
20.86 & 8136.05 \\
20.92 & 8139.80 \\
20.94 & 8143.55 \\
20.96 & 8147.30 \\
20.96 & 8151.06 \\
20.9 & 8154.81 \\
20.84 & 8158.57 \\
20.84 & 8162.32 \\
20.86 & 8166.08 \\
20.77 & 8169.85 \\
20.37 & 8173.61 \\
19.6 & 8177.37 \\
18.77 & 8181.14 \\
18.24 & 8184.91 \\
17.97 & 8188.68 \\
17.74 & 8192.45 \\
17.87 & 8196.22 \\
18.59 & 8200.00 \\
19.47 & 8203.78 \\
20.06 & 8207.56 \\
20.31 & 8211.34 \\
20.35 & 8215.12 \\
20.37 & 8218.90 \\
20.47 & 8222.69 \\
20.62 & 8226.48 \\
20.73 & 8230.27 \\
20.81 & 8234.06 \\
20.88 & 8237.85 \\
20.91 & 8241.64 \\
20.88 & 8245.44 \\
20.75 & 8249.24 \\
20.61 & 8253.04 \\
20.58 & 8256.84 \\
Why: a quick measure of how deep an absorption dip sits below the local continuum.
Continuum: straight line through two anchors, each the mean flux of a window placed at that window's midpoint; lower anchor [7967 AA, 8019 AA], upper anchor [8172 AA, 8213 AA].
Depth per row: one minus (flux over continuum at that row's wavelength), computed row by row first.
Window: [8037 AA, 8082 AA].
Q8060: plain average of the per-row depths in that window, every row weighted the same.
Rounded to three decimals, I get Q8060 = -0.052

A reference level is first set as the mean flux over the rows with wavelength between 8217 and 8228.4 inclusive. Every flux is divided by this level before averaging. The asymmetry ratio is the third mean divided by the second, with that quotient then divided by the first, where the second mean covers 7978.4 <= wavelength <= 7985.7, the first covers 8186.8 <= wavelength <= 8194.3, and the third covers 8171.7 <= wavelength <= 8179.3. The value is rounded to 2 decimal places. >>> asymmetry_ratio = 1.21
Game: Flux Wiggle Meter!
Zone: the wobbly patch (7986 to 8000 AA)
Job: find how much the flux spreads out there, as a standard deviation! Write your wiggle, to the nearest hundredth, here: 0.02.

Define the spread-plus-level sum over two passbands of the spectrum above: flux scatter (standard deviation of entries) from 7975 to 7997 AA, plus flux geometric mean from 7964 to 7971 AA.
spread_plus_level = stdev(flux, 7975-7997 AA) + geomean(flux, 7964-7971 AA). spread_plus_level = 19.07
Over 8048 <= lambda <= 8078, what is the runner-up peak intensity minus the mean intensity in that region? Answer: 0.18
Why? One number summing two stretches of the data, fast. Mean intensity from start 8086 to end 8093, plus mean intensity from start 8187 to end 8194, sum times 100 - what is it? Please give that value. 3836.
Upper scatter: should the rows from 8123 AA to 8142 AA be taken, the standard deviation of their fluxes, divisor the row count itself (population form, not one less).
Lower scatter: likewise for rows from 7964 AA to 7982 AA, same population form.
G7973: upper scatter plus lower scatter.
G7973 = 0.16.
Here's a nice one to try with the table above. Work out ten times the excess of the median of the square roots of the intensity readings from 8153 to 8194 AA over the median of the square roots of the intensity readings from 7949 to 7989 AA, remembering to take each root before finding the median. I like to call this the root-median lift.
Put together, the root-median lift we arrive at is 1.6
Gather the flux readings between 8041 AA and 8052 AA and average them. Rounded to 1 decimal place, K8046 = 19.9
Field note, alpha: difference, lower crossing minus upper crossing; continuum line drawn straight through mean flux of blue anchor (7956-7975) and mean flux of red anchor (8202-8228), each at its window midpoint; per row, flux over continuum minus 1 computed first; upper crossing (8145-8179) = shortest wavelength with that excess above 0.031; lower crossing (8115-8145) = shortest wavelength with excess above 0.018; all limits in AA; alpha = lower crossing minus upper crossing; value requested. -30.0 AA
